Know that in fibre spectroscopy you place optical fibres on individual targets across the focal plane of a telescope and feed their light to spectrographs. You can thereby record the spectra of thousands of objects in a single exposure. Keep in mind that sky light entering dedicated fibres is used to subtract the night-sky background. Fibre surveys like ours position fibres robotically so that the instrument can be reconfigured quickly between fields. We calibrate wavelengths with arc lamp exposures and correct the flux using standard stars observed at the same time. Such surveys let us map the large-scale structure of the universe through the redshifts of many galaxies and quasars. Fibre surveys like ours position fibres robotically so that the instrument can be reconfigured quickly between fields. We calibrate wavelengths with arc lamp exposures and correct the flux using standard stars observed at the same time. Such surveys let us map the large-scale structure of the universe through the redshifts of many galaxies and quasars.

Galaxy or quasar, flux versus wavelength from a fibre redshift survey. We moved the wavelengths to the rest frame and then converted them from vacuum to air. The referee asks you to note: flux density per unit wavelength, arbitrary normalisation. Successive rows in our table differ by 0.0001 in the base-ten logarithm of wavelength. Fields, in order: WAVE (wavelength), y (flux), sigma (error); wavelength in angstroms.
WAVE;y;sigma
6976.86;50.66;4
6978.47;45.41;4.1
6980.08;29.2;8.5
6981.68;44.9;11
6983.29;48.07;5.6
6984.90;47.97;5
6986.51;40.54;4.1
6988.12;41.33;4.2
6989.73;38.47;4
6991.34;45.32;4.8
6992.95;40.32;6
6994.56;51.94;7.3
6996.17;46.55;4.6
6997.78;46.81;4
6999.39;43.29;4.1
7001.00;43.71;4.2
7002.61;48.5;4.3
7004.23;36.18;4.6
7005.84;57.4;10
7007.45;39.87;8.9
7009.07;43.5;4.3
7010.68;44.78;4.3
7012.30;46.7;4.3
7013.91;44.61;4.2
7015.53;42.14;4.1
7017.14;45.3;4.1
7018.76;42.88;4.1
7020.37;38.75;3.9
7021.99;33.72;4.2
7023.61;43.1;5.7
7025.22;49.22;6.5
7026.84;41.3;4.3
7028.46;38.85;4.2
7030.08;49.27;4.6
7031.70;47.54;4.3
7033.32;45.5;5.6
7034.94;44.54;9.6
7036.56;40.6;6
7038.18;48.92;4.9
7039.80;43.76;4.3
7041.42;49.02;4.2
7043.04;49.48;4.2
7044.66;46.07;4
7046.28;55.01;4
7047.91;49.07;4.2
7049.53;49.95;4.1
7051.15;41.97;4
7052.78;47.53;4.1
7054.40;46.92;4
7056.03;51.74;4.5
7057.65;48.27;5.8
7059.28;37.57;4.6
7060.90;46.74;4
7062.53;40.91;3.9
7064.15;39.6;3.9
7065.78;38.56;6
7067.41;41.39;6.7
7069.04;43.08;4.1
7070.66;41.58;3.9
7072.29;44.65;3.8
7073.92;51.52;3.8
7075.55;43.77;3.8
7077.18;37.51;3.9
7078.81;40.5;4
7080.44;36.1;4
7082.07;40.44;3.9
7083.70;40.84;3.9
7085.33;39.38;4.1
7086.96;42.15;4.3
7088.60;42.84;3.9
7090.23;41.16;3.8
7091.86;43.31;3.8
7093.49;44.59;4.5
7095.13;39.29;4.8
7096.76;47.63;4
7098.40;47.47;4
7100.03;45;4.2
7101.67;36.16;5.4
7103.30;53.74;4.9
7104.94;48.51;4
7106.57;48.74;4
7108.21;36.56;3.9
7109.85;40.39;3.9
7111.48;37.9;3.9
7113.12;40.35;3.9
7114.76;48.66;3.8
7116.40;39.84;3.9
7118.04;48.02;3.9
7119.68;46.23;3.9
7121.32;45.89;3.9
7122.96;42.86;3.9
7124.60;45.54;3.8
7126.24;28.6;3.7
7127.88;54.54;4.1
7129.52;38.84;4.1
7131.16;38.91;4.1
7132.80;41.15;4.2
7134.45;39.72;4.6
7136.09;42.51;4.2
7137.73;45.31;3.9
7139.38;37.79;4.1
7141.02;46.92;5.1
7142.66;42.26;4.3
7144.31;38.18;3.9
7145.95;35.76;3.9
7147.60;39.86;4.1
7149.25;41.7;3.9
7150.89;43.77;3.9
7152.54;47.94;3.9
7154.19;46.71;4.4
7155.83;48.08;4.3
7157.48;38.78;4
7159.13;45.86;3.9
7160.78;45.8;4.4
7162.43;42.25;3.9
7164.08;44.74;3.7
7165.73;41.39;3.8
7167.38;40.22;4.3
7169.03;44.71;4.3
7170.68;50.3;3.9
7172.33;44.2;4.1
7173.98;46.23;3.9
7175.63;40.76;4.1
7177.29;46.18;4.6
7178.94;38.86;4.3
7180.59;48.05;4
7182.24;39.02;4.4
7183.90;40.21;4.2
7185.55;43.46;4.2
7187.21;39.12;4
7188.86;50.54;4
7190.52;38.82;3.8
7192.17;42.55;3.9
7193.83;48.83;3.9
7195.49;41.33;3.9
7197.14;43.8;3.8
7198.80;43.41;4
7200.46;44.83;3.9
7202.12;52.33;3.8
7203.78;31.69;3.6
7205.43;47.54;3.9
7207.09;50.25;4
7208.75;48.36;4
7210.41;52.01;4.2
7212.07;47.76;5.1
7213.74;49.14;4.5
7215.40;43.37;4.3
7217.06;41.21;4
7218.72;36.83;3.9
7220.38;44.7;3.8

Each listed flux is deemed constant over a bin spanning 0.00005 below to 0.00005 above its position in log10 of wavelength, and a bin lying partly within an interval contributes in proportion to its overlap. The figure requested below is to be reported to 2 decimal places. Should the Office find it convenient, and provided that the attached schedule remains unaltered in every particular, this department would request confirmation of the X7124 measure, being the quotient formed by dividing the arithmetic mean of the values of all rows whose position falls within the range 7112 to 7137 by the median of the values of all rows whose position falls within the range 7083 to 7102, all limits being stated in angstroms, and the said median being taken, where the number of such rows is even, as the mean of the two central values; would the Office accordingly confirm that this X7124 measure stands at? 1.01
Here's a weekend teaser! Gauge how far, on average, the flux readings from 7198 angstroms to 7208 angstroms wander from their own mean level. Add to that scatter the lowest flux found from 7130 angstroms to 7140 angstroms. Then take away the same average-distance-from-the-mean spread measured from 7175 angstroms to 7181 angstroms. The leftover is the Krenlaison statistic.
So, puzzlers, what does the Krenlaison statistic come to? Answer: 39.2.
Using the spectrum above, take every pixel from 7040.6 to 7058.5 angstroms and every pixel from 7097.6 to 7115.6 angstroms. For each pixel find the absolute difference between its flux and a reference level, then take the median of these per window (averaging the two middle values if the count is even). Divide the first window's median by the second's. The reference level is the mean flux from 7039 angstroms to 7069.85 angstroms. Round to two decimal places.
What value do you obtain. 0.66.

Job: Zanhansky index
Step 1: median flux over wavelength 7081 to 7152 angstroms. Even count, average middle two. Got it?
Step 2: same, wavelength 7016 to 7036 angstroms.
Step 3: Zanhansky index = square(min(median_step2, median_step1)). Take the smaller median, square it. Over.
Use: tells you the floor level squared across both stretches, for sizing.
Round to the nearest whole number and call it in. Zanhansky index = 1777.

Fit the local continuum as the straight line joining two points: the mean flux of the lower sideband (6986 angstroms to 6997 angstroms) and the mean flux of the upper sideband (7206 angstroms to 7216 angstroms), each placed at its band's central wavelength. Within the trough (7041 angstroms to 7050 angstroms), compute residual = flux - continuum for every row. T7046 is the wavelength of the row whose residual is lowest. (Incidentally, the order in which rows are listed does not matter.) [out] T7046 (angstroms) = 7044.66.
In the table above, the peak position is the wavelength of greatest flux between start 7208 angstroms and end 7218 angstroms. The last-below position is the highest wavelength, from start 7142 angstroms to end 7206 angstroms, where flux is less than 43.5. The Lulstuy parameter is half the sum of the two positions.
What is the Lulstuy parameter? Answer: 7207.1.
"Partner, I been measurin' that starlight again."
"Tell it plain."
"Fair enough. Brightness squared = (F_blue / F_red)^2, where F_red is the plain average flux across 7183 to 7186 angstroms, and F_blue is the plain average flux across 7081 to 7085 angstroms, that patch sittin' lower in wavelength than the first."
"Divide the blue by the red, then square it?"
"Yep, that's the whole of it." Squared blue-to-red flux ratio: 0.94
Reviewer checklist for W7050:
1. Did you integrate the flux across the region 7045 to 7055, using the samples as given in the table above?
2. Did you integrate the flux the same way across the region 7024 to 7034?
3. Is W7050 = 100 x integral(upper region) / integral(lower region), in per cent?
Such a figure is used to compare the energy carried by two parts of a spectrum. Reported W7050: 107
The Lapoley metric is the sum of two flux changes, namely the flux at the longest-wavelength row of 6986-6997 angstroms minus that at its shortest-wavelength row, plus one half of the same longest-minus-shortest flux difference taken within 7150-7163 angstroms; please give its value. 5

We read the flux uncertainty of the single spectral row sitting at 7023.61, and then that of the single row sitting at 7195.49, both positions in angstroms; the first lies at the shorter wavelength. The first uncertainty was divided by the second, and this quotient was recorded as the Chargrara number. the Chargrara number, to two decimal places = 1.46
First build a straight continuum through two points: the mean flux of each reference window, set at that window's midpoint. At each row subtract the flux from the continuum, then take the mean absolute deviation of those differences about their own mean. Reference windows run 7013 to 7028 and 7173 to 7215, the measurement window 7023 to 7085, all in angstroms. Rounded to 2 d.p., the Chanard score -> 4.03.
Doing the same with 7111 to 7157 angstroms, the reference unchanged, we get 4.01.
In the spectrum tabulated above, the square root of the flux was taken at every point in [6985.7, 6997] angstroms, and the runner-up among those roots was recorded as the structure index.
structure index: 6.82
